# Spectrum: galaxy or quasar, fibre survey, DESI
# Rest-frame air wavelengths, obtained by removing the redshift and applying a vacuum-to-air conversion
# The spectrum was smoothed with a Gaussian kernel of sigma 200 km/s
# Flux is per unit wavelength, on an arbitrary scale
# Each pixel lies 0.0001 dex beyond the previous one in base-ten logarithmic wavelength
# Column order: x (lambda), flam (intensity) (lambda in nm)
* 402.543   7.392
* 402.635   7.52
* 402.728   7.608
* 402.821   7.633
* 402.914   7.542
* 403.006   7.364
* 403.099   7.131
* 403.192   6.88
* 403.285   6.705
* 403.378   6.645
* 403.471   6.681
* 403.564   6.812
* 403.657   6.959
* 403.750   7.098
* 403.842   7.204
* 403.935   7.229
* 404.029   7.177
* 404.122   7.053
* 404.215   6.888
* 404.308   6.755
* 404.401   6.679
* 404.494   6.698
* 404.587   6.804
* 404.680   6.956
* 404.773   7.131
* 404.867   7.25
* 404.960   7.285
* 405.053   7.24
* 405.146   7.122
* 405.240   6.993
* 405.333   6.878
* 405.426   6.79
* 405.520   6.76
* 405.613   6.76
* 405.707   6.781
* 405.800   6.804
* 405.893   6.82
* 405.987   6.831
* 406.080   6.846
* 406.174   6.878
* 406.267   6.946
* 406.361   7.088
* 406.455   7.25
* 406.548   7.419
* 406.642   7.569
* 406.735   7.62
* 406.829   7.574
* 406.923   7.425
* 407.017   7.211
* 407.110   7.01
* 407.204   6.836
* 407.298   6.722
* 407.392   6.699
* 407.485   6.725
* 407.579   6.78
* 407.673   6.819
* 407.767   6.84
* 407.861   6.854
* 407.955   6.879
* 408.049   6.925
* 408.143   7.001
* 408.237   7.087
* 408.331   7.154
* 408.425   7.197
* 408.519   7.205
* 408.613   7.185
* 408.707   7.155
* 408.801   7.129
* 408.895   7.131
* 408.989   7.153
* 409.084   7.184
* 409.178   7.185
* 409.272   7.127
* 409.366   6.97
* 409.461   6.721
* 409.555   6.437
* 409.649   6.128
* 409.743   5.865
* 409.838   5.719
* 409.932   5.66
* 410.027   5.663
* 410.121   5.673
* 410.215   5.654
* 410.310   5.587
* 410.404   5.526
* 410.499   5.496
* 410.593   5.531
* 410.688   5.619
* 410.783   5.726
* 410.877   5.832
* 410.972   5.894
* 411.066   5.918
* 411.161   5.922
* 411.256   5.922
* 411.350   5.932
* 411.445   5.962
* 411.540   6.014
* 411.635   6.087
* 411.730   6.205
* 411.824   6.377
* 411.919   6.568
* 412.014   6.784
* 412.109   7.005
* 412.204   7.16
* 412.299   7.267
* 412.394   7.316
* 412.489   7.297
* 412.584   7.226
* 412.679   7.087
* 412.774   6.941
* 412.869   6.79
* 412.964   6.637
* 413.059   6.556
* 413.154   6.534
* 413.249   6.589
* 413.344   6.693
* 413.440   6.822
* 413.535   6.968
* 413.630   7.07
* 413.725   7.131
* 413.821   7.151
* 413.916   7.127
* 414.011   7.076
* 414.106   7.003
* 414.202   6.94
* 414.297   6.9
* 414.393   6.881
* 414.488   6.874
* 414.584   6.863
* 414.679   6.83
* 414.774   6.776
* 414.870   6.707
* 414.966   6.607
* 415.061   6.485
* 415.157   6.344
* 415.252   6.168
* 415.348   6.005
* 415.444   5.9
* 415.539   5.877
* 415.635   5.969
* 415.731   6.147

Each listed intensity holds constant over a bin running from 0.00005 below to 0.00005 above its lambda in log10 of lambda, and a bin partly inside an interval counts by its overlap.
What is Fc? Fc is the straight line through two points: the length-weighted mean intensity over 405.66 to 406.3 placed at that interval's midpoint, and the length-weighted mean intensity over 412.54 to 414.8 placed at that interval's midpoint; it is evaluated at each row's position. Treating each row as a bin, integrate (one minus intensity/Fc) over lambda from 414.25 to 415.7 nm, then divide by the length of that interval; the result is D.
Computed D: 0.06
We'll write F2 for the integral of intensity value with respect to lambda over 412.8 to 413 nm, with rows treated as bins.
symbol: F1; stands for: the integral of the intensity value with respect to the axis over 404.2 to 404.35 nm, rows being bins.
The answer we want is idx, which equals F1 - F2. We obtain -0.3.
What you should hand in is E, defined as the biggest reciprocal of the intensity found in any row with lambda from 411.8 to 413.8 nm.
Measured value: 0.157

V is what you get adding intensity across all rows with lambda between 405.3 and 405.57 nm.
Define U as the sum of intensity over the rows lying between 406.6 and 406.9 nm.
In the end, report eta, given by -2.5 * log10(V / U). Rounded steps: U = 22.8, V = 20.4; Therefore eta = 0.12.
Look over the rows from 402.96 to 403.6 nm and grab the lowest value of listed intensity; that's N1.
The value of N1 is 6.645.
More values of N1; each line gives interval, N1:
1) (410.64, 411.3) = 5.619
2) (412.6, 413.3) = 6.534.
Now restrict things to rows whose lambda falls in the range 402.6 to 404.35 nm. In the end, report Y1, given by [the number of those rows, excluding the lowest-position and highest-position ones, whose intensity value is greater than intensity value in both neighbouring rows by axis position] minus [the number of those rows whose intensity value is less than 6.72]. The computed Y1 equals -1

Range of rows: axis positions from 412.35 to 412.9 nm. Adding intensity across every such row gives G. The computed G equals 42.7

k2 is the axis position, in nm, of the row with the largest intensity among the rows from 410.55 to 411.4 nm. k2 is 411.350 nm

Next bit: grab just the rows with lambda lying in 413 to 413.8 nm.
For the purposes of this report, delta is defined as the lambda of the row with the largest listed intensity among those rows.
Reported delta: 413.725 nm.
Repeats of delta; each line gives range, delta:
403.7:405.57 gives 404.960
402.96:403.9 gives 403.006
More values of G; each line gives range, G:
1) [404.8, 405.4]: 42.8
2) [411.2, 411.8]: 36.1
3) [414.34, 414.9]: 40.9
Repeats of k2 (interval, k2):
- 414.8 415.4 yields 414.870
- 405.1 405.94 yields 405.146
